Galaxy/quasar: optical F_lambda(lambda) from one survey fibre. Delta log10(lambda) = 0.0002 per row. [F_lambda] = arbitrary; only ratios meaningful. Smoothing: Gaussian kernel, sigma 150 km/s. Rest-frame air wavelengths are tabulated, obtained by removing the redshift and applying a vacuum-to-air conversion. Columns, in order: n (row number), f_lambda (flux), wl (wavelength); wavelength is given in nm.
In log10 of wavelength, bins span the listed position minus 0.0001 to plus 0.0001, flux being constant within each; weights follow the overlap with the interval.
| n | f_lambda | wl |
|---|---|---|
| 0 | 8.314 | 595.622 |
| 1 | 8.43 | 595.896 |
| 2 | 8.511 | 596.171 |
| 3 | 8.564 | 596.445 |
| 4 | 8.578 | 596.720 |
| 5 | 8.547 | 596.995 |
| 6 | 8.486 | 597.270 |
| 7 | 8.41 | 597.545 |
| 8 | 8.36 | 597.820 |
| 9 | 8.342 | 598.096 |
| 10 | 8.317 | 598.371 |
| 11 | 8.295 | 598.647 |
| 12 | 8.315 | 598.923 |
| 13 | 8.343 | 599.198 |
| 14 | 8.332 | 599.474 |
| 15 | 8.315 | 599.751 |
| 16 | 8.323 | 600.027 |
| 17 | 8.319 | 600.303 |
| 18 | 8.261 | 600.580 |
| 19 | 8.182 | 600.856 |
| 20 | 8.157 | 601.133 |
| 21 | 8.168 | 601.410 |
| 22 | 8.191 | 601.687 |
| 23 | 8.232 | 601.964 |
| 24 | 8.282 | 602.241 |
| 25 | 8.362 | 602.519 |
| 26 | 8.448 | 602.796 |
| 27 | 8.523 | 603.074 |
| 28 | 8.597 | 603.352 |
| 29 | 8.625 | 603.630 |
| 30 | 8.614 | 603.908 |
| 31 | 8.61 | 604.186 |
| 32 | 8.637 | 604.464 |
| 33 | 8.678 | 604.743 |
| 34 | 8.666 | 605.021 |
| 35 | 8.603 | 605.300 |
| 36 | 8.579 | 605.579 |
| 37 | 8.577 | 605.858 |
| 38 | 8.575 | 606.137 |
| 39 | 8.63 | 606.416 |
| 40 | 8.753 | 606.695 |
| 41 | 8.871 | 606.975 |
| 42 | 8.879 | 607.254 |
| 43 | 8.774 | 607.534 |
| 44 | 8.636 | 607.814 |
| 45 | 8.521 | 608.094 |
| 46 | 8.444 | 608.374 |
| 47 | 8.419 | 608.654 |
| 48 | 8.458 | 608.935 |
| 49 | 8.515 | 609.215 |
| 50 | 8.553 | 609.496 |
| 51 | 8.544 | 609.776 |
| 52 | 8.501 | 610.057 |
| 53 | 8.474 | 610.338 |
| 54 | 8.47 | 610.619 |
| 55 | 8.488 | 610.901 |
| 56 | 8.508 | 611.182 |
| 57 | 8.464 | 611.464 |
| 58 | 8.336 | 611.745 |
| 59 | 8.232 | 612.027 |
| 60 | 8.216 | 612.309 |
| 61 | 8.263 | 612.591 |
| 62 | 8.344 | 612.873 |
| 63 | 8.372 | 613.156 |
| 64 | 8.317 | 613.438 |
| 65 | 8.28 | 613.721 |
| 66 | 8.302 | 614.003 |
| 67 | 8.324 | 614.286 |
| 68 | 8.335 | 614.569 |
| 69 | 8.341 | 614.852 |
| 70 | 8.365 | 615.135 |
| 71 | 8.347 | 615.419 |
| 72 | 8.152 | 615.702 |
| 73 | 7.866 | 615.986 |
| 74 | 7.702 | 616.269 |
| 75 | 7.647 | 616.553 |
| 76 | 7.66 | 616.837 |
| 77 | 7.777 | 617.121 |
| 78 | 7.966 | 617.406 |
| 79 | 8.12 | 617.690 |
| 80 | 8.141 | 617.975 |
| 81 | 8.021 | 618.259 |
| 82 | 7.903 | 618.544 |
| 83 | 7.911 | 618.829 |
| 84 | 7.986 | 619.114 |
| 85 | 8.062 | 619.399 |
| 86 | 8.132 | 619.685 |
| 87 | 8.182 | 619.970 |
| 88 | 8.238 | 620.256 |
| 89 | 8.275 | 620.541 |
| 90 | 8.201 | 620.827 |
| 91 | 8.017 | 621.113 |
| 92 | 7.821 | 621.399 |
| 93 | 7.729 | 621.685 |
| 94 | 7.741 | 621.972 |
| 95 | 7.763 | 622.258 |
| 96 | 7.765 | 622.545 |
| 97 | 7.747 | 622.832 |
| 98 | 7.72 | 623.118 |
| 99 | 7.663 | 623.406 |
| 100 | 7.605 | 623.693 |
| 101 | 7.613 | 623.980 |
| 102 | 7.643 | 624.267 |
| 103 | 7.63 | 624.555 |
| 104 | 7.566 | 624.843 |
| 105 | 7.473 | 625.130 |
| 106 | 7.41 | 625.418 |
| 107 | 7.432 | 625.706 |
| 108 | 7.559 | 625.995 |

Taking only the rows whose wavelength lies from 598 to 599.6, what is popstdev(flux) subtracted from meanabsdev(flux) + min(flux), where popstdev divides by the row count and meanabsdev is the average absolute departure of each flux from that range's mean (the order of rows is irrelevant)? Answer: 8.29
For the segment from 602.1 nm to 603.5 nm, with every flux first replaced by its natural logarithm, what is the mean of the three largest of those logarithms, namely 2.143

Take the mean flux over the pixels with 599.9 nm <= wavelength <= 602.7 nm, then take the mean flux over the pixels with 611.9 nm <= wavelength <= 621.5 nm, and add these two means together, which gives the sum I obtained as 16.4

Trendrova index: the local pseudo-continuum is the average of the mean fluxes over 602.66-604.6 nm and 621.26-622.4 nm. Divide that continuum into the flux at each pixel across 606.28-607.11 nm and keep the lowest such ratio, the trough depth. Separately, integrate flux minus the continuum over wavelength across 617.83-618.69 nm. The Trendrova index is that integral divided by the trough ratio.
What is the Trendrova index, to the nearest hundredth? -0.12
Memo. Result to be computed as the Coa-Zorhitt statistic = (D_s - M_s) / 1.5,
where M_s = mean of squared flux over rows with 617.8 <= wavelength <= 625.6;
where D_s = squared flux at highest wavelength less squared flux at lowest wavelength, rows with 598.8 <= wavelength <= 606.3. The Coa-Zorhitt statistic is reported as -38.2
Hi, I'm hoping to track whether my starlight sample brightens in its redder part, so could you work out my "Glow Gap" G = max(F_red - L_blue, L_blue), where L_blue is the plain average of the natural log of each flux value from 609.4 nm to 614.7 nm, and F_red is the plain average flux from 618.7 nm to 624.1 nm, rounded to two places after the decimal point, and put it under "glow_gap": 5.78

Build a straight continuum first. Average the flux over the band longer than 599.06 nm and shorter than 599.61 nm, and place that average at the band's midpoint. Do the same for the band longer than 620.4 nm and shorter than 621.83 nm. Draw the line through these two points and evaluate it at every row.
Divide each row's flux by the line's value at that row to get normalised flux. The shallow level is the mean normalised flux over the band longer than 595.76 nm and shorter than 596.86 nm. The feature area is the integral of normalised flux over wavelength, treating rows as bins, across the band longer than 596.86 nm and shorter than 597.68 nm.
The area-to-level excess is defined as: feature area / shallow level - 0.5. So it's 0.32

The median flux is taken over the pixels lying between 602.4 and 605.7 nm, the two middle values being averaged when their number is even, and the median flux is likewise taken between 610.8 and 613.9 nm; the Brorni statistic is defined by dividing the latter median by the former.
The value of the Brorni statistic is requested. 0.97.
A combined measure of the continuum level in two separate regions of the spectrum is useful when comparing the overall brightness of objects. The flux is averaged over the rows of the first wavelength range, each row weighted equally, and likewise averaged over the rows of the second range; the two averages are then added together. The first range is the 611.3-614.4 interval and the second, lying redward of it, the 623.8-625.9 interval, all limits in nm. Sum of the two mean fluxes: 15.9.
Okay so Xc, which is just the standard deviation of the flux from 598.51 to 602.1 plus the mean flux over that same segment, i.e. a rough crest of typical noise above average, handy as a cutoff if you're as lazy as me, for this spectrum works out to 8.3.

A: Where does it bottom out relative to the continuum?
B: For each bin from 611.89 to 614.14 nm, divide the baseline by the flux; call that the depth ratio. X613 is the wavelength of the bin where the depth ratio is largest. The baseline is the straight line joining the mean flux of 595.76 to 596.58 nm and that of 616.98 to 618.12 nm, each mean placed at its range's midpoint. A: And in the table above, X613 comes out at 612.309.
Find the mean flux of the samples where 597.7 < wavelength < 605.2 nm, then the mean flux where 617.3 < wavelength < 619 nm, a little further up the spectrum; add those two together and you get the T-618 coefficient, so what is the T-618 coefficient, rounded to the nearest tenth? 16.4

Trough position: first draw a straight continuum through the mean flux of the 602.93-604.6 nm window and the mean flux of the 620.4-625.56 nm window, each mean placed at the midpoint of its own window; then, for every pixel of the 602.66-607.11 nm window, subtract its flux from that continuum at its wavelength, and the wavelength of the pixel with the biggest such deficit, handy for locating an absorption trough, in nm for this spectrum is 602.796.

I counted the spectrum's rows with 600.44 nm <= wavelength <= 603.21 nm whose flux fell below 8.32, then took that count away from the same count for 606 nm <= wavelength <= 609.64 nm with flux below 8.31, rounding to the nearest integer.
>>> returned -7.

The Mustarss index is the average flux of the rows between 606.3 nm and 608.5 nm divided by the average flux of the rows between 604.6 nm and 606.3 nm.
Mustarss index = 1.01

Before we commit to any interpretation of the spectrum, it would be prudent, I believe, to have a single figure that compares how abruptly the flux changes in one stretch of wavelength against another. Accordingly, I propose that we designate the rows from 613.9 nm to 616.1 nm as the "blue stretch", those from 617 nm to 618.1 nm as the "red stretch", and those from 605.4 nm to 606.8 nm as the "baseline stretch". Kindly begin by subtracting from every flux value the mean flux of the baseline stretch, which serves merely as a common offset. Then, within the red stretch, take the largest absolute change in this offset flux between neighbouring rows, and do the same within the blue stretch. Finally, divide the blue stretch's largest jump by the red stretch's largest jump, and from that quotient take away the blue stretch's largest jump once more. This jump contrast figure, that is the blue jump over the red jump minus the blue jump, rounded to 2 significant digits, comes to 1.2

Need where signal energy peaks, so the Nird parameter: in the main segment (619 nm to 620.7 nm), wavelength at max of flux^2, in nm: 620.541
